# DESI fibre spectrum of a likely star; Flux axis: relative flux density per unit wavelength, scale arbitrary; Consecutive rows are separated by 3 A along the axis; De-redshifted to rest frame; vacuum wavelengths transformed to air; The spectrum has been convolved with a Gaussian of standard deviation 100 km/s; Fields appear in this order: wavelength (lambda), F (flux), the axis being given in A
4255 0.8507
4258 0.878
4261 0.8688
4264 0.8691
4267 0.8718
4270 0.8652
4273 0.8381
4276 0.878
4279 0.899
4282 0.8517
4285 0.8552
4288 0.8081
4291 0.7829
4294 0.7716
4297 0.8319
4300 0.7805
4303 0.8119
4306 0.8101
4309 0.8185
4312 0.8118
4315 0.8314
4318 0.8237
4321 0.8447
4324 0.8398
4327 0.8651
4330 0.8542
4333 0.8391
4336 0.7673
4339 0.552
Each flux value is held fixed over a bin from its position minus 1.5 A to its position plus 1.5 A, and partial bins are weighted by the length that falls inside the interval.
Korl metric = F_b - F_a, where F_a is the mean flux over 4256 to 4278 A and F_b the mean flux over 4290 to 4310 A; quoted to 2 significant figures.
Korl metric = -0.066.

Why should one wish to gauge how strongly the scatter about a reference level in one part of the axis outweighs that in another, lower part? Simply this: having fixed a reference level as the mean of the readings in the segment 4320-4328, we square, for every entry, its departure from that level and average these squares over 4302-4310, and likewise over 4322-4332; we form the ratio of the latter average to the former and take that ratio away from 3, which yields 2.9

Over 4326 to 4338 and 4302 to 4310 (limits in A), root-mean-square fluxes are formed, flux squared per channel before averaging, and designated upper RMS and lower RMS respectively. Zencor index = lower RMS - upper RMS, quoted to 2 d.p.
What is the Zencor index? -0.02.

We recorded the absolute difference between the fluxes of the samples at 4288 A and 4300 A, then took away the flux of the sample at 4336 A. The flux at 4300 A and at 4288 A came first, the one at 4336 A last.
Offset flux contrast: -0.74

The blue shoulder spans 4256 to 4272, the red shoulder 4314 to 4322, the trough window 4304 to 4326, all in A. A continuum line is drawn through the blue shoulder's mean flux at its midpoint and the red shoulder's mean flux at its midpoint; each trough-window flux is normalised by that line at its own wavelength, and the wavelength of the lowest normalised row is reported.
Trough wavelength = 4306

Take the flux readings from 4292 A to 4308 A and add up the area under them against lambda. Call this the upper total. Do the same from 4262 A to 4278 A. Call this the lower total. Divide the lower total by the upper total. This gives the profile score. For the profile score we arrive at 1.08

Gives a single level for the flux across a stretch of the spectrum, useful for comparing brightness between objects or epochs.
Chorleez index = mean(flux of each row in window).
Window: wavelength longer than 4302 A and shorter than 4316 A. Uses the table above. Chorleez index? 0.82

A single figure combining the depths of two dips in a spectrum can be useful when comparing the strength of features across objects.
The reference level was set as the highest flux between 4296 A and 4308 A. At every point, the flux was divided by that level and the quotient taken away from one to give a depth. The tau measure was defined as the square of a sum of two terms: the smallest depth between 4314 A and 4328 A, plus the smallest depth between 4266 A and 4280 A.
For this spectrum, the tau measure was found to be 0.015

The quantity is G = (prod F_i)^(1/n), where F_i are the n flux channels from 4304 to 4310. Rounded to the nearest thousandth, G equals 0.814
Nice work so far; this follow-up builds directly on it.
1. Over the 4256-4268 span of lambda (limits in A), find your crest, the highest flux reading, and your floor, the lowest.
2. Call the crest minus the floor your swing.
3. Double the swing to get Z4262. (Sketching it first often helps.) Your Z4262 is 0.02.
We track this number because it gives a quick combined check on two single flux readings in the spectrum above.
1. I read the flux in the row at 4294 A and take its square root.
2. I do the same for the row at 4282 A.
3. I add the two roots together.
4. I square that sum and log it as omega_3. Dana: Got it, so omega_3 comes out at 3.24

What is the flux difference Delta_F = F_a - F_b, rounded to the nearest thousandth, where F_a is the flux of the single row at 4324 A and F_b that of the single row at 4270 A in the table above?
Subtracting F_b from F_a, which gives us -0.025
